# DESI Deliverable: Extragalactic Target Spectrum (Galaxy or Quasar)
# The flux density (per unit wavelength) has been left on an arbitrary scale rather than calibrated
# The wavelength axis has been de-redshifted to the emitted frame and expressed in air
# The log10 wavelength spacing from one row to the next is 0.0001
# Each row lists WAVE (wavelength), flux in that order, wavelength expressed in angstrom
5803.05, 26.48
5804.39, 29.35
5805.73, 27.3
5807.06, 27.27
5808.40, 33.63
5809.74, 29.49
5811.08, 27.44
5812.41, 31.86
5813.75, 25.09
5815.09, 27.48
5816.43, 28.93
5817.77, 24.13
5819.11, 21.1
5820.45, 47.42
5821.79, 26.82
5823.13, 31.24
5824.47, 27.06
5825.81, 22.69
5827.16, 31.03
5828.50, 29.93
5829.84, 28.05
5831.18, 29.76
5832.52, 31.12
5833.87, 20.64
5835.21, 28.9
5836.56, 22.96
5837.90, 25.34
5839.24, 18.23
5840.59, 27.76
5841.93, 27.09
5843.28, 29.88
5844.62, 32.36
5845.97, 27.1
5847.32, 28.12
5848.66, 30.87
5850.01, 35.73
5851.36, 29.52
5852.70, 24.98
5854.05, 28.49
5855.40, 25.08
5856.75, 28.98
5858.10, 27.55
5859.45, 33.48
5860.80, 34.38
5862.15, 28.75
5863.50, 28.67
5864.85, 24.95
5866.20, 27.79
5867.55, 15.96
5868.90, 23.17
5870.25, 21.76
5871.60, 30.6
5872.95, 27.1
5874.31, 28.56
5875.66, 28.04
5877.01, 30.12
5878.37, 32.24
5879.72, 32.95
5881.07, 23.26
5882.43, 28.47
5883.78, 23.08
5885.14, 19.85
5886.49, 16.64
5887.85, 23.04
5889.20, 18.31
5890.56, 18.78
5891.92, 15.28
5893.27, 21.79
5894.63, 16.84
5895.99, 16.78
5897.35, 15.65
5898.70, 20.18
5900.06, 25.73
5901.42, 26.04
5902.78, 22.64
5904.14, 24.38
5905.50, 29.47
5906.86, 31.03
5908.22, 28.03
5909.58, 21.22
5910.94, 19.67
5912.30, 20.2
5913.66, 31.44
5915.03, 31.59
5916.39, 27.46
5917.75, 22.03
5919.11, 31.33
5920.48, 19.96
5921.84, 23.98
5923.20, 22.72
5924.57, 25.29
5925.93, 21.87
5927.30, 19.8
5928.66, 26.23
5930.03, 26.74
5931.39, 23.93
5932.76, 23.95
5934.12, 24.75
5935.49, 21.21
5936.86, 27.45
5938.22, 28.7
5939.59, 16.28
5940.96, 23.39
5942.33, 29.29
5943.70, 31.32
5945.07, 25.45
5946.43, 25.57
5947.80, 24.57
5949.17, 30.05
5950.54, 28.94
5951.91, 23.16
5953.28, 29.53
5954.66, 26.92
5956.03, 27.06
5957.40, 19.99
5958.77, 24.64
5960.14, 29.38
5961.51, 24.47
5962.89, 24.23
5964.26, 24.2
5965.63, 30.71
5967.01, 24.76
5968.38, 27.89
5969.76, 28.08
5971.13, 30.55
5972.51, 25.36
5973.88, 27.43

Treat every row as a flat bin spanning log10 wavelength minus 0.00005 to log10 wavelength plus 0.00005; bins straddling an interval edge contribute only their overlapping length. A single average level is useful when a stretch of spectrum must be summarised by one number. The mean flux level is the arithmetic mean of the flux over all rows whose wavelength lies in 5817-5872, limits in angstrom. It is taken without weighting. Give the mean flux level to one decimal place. 27.8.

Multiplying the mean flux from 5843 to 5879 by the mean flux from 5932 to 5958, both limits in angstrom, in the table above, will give 726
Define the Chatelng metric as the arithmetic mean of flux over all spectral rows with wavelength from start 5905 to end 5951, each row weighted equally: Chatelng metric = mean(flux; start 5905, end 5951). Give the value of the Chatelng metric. 25.4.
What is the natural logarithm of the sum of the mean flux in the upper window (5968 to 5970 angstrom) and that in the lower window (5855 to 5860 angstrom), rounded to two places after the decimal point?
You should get 4.04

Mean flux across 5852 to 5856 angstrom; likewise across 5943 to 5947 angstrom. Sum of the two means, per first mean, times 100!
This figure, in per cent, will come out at 205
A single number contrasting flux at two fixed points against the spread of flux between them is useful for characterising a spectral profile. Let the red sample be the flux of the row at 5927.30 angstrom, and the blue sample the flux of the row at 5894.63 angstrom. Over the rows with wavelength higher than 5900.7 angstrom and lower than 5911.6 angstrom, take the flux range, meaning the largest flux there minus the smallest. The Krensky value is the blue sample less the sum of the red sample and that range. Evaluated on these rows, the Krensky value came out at -14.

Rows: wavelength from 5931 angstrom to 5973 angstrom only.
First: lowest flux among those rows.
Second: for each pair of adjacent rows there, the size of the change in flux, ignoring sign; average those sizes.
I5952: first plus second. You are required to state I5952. 20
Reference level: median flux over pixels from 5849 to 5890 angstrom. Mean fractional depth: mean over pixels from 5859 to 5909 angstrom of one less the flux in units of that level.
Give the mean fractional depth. 0.12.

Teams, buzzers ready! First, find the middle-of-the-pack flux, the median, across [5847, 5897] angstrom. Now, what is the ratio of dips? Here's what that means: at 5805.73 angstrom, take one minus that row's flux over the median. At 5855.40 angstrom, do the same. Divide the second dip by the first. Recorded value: 9.9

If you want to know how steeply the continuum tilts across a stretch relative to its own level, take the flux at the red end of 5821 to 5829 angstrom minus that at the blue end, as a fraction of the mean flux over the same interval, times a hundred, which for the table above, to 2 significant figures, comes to 11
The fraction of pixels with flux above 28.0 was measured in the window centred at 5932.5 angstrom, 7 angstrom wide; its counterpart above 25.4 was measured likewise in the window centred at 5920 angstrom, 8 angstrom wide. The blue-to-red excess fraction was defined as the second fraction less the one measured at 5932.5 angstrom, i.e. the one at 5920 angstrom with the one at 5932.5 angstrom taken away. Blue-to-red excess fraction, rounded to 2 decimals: 0.33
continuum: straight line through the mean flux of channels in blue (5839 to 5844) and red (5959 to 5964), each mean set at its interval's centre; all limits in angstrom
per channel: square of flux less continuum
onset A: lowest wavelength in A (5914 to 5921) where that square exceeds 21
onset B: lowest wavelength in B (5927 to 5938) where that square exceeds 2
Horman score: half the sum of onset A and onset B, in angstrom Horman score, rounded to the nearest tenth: 5921.2 angstrom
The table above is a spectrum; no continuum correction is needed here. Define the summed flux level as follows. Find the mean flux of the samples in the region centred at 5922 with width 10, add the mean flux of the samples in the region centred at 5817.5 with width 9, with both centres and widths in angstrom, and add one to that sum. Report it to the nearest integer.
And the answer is 54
